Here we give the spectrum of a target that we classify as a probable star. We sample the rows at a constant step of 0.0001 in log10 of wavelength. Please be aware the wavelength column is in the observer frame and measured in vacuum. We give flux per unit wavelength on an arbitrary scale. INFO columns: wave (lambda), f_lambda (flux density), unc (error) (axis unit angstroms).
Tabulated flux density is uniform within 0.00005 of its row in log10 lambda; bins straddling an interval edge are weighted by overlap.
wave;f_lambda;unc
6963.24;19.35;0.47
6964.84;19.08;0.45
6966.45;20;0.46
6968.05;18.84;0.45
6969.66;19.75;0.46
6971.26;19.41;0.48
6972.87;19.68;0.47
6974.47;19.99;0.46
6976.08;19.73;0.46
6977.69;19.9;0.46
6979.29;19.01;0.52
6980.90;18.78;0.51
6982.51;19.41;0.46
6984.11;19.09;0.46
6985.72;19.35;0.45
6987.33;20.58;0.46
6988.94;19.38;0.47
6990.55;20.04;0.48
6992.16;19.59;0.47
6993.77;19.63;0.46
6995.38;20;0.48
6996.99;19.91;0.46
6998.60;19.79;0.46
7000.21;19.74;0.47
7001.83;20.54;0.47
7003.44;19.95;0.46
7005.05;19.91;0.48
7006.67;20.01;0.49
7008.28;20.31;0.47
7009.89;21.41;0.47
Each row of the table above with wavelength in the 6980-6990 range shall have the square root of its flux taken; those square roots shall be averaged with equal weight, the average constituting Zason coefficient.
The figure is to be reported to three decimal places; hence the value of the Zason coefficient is 4.408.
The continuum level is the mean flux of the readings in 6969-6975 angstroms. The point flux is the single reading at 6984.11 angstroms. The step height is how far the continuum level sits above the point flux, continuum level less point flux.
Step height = 0.62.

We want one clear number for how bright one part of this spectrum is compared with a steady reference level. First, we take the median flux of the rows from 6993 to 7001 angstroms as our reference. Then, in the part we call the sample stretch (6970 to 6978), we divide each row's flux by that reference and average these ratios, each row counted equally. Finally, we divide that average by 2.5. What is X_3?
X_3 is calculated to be 0.399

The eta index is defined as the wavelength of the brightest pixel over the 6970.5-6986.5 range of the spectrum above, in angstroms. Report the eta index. 6974.47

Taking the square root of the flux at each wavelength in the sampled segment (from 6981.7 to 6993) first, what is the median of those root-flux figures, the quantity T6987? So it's 4.41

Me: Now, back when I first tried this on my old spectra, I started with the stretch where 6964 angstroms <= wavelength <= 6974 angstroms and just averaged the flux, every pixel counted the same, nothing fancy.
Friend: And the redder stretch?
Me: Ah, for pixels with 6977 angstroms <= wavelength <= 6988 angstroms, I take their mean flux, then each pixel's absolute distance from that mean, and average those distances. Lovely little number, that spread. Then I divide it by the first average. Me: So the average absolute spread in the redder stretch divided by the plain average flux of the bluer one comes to 0.023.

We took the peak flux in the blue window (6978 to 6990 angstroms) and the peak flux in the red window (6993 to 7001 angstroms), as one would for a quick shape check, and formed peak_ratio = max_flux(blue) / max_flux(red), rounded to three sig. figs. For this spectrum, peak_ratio 1.03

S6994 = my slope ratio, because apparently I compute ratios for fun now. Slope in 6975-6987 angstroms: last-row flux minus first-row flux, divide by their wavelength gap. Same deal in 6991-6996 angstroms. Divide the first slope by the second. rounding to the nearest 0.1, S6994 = -0.3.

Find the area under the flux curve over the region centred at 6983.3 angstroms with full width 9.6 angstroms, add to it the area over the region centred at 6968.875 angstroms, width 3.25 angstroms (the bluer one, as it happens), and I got 249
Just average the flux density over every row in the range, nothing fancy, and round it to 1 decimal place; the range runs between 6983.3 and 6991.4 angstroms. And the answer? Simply 19.7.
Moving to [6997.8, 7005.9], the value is 20.0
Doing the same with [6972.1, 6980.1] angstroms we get 19.7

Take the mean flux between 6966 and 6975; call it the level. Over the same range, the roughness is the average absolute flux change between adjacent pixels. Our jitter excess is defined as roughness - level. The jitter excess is -19.0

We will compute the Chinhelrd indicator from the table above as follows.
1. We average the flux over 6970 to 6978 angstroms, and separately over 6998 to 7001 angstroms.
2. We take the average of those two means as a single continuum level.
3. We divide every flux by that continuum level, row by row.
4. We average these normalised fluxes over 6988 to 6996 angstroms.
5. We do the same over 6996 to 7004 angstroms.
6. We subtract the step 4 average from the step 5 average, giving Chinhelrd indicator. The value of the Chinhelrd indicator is 0.013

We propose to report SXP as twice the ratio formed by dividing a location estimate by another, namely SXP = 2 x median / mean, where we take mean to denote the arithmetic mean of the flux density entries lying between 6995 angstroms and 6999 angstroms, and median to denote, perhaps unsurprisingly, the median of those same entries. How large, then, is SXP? 2.00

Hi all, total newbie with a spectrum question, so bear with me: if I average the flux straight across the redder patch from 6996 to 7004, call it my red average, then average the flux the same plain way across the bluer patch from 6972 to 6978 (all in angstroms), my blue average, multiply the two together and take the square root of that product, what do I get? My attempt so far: 19.9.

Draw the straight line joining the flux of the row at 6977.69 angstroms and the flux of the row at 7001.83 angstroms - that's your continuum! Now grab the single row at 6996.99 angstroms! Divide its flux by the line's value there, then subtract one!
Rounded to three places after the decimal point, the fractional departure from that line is -0.025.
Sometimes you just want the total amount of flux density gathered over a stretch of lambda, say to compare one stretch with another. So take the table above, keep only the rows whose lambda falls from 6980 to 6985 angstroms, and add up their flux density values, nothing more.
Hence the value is 57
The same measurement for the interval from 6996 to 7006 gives 120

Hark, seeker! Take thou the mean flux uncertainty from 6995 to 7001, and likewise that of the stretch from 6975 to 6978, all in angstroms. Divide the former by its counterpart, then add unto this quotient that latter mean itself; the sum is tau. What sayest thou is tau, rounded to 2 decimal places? 1.48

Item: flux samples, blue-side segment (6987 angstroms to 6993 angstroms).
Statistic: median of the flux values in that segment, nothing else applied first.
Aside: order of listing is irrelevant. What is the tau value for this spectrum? 19.8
